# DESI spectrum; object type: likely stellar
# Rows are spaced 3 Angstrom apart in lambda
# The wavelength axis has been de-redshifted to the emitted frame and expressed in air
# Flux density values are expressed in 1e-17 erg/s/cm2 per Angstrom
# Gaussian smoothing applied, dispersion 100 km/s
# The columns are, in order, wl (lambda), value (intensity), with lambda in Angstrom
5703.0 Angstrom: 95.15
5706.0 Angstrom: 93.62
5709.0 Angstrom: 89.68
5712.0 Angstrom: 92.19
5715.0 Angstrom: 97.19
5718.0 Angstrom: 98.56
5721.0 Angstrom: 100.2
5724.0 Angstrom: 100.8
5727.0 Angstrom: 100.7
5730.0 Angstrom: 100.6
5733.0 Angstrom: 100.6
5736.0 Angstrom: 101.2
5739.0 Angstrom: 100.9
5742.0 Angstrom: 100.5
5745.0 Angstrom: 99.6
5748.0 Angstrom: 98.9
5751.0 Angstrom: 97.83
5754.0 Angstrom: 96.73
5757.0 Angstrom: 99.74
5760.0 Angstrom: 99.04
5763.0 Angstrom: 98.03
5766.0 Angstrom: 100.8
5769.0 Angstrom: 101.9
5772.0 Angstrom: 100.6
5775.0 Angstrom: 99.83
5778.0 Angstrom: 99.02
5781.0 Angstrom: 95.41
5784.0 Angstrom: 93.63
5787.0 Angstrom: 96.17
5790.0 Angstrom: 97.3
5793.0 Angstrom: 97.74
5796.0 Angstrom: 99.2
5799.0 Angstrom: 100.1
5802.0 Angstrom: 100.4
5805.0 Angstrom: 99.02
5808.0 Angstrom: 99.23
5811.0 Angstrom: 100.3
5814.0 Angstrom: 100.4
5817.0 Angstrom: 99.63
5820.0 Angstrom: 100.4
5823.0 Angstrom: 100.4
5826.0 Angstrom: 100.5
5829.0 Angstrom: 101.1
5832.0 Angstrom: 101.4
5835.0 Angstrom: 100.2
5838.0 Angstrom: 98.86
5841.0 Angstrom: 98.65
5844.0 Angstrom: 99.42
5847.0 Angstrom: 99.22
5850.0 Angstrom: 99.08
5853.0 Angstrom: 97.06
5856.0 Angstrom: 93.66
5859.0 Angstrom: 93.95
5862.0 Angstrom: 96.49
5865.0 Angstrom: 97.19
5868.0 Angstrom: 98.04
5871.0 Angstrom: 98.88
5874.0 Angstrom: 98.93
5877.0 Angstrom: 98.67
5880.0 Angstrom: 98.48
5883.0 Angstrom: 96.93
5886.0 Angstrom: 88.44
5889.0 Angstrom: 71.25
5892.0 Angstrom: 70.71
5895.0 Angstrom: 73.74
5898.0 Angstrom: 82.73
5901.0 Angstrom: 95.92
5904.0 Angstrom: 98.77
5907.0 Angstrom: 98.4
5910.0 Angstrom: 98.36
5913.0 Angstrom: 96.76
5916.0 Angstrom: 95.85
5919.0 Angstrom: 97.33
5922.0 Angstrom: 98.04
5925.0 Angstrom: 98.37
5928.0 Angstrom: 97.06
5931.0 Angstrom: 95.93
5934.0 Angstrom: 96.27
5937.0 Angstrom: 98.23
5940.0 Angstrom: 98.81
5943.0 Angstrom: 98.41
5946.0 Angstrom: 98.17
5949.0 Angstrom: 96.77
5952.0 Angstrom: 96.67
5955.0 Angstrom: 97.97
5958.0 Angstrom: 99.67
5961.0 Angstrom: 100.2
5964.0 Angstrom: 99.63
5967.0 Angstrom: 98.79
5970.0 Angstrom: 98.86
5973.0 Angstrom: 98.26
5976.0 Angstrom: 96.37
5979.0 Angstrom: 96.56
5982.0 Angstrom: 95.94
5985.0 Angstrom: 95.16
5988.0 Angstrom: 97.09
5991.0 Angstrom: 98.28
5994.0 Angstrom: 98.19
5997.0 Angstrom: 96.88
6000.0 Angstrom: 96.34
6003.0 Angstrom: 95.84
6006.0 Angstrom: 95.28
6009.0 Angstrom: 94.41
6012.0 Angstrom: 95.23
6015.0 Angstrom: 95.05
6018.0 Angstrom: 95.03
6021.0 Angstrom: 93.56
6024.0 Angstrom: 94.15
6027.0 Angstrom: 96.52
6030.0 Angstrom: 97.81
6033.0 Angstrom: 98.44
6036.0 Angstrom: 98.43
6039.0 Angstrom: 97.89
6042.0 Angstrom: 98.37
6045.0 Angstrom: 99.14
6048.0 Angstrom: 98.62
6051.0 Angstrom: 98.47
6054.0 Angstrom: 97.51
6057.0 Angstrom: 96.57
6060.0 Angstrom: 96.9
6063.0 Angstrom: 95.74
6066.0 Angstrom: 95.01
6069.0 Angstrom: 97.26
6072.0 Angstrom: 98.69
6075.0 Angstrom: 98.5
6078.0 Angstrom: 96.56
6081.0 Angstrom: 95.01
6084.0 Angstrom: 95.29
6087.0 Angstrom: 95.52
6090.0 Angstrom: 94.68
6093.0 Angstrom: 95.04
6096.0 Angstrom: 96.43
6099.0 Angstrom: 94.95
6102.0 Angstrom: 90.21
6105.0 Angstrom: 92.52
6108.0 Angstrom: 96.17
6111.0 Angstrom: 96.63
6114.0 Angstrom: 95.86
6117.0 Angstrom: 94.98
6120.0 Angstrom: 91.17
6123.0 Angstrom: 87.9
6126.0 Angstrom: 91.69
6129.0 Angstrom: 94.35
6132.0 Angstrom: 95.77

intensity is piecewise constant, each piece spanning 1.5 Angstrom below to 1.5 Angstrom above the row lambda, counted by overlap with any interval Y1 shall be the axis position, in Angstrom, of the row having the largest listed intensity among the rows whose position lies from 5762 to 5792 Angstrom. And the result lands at 5769.0 Angstrom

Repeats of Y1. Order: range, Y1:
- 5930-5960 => 5958.0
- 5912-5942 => 5940.0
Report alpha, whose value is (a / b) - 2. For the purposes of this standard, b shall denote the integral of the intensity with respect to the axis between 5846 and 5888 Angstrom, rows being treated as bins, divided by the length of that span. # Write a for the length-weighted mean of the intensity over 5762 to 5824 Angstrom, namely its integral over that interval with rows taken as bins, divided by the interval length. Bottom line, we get -0.97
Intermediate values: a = 99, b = 96.5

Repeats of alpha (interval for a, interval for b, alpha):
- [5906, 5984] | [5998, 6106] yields -0.98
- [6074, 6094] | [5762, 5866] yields -1.03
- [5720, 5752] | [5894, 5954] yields -0.95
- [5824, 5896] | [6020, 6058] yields -1.03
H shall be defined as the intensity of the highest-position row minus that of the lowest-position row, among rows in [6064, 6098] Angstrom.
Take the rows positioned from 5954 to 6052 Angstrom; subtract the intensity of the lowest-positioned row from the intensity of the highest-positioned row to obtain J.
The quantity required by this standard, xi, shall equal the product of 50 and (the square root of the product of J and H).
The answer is 42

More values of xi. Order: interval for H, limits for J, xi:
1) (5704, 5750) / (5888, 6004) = 570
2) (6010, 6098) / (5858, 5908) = 116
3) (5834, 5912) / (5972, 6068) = 122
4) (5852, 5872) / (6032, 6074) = 34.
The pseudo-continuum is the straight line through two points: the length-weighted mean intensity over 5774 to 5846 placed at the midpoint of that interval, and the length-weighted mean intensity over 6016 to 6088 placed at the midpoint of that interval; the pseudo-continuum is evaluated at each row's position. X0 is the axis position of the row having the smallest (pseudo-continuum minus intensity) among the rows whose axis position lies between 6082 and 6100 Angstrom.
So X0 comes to 6096.0 Angstrom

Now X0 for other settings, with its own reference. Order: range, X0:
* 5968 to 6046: 6045.0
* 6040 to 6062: 6045.0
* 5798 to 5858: 5832.0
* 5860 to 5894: 5874.0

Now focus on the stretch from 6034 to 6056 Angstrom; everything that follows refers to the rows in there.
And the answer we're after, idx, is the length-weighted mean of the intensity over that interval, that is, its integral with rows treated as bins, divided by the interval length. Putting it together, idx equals 98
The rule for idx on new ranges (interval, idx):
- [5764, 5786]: 99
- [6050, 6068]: 97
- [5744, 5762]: 99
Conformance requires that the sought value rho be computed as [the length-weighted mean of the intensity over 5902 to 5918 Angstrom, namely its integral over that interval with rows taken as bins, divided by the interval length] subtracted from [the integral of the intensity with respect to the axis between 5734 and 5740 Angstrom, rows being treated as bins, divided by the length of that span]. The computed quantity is 3.5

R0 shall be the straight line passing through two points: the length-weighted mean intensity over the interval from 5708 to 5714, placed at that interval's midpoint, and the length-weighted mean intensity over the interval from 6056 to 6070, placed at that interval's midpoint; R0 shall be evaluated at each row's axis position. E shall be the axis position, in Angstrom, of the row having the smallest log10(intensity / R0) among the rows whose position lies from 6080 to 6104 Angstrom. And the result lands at 6102.0 Angstrom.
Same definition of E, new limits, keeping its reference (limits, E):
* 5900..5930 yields 5916.0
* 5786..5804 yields 5787.0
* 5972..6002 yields 5985.0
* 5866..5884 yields 5883.0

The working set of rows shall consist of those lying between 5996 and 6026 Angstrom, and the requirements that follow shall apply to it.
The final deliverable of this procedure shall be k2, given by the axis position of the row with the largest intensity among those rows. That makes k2 5997.0 Angstrom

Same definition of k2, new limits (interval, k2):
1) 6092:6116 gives 6111.0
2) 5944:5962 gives 5961.0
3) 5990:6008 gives 5991.0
